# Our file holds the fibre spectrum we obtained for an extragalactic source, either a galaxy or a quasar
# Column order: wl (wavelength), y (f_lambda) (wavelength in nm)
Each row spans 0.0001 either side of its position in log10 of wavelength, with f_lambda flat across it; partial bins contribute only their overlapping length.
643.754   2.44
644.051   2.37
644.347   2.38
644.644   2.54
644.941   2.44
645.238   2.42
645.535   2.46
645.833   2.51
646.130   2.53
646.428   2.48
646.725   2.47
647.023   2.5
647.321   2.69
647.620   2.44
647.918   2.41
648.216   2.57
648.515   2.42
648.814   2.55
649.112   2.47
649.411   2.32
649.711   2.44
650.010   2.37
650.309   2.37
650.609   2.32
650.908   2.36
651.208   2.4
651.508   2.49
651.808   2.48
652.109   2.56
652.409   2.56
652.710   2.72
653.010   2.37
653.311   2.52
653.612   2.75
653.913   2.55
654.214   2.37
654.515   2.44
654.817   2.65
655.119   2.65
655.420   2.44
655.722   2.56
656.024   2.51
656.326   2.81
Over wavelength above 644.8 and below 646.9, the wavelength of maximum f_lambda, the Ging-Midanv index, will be 646.130 nm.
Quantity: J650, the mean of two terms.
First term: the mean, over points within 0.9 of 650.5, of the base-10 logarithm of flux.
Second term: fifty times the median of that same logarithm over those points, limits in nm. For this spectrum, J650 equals 9.6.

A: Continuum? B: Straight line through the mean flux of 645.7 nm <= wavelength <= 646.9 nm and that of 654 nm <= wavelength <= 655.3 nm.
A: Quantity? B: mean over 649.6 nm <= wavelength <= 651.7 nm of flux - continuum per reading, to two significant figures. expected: -0.12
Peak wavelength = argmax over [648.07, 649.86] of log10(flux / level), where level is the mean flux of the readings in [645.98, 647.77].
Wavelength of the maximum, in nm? 648.216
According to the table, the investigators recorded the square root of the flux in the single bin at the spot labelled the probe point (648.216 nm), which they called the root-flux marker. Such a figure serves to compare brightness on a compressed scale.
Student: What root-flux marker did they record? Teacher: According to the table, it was 1.60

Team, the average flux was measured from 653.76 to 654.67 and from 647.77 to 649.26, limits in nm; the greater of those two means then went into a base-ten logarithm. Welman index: 0.395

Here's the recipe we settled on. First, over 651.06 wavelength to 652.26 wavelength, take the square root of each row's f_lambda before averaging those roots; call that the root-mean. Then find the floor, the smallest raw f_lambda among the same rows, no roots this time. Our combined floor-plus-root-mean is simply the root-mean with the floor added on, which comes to 3.98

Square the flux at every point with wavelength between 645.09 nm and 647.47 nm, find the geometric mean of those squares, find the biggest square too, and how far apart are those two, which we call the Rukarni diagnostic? 1.0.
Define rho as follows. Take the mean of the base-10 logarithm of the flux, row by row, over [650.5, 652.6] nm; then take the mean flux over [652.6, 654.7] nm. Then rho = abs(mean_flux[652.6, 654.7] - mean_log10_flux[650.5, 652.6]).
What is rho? 2.14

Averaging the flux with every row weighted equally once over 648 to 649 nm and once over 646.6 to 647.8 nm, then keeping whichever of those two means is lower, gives 2.51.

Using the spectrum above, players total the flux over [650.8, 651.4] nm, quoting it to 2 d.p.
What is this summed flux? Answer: 4.76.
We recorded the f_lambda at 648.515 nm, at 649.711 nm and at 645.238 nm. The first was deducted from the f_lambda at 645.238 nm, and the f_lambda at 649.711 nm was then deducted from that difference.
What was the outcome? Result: -2.44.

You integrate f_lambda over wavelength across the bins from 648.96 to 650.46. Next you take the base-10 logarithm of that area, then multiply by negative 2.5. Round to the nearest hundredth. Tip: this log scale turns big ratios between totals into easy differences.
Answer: -1.39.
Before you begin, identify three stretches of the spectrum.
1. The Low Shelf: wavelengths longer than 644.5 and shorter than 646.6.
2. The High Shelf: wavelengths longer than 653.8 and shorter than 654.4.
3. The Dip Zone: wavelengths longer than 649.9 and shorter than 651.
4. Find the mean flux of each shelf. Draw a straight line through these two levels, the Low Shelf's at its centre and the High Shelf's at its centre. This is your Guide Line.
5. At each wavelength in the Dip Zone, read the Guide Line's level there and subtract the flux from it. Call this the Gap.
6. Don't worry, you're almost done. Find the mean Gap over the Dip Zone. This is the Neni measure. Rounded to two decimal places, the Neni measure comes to 0.11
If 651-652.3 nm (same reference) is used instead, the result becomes -0.02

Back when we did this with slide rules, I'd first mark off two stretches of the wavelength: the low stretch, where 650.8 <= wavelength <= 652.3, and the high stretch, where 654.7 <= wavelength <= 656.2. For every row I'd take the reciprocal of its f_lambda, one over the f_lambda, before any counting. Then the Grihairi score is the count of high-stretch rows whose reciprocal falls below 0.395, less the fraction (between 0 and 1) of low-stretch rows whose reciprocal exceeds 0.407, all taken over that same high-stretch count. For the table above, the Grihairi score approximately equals 0.87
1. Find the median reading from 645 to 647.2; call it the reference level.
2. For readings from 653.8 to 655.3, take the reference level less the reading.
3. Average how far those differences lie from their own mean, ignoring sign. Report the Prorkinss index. 0.10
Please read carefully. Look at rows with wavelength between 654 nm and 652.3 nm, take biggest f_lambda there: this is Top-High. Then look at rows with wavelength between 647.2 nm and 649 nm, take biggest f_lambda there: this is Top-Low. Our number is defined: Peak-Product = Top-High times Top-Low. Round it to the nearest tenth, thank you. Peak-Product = 7.4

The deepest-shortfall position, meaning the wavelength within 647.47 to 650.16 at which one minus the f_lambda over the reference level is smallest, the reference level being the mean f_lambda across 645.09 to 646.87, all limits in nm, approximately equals 648.216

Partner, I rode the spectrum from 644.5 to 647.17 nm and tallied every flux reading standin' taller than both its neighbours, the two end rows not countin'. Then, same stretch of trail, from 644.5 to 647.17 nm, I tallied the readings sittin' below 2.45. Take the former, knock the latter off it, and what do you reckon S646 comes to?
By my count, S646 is -1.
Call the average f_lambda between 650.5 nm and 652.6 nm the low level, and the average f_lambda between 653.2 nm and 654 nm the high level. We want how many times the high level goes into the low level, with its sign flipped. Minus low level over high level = -0.94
